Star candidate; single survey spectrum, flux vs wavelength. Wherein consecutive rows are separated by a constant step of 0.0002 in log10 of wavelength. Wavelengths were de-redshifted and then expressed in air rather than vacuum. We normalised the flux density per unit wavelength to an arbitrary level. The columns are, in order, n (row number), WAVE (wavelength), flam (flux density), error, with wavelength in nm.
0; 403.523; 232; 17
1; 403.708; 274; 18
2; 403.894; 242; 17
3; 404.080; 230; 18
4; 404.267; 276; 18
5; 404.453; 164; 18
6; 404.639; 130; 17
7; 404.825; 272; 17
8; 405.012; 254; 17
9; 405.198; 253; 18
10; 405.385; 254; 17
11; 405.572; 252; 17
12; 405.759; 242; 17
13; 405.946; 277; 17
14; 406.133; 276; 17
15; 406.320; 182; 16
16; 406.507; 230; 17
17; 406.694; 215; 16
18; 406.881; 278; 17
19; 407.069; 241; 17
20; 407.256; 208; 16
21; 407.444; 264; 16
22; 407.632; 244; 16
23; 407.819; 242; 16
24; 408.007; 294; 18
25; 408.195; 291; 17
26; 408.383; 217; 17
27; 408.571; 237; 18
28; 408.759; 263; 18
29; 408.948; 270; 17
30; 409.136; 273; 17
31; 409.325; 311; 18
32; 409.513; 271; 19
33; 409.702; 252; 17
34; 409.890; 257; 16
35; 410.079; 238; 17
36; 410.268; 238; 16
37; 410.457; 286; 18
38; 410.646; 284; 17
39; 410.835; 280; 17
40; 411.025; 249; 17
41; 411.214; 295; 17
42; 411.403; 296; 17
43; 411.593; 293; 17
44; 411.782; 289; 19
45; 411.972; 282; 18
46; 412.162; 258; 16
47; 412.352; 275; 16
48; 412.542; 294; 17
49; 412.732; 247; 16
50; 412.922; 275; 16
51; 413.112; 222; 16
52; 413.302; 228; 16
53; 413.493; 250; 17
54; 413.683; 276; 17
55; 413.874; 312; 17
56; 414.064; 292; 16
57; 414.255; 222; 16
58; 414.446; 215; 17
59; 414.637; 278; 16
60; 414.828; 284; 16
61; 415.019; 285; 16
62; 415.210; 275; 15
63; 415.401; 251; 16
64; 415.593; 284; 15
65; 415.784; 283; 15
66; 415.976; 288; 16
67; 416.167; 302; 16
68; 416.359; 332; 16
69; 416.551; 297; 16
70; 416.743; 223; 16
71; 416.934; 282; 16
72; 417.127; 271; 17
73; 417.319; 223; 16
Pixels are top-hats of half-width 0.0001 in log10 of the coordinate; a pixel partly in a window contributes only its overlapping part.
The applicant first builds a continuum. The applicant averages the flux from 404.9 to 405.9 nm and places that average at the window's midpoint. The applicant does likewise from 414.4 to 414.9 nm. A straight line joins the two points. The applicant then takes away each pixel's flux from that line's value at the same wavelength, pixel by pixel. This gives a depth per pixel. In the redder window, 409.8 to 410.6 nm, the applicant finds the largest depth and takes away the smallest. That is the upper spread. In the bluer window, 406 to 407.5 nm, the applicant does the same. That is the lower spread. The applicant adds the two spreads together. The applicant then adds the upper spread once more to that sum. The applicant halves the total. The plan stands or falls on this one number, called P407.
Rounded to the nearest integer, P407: 96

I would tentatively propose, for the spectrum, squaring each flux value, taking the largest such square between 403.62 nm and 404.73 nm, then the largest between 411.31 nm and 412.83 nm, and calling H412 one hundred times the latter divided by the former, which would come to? 115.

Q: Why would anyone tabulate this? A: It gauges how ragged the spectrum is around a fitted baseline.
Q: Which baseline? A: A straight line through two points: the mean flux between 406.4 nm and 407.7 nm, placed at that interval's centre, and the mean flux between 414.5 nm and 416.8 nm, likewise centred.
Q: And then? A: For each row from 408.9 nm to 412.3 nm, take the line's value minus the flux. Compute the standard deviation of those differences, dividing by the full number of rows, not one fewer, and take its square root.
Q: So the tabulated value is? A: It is 4.48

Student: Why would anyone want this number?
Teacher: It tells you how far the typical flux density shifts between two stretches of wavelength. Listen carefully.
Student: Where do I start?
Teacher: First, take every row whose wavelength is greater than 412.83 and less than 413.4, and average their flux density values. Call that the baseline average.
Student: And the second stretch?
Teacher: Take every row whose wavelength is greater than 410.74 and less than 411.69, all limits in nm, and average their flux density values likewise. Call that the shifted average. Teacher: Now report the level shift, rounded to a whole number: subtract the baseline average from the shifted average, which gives 41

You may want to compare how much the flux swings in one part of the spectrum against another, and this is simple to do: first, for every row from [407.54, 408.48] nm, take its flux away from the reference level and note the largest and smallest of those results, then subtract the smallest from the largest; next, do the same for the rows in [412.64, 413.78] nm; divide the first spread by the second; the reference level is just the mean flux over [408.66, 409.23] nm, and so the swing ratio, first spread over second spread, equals 1.4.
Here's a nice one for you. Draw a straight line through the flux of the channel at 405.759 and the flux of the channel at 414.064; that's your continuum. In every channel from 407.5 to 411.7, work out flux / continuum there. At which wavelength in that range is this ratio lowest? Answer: 408.383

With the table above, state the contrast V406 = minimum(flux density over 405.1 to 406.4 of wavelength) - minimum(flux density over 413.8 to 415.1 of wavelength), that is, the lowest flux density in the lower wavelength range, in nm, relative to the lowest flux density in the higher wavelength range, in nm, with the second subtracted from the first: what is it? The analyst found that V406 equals -33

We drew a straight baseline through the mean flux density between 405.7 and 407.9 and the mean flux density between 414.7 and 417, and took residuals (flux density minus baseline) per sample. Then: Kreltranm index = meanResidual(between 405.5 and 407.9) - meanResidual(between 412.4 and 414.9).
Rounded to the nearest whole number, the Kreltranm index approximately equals 12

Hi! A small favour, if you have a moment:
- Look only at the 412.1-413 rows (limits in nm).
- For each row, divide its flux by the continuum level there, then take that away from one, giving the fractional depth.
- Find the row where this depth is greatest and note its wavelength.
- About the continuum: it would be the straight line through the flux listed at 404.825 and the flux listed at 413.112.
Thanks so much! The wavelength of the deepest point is 412.732 nm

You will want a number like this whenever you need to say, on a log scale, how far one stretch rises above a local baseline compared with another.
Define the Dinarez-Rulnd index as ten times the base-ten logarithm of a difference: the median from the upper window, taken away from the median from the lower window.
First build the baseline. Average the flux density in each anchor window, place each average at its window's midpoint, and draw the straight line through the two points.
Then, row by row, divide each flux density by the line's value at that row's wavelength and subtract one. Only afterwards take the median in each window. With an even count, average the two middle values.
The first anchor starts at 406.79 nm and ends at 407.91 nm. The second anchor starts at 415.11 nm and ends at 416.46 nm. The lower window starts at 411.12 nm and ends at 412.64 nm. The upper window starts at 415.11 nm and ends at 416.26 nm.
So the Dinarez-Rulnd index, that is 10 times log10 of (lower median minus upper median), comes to -10.3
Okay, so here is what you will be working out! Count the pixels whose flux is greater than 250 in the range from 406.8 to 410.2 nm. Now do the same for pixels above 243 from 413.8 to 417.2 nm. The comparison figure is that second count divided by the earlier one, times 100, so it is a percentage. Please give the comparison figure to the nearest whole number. 136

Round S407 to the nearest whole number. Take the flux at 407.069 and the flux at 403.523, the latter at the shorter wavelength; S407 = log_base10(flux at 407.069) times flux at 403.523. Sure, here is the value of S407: 553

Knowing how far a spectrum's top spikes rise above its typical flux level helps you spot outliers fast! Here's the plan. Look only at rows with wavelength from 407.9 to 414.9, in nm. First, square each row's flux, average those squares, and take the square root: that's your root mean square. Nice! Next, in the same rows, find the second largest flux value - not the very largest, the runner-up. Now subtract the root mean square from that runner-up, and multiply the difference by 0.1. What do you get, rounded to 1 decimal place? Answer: 4.2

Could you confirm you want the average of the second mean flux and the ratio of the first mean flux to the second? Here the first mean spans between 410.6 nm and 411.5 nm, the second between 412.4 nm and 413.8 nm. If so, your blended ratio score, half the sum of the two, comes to 129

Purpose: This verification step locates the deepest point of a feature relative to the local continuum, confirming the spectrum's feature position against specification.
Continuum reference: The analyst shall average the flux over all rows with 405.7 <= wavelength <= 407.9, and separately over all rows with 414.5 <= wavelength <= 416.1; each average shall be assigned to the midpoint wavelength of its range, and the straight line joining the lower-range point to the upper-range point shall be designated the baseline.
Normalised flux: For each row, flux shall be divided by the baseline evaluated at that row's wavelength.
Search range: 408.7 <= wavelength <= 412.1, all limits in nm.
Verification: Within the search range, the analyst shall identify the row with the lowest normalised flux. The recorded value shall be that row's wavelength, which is 410.268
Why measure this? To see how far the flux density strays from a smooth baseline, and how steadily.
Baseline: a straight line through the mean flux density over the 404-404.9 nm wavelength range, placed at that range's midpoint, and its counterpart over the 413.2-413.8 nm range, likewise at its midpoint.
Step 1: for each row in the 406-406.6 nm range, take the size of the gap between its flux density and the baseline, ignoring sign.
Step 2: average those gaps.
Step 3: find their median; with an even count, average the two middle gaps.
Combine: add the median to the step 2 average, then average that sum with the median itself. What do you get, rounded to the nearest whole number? 57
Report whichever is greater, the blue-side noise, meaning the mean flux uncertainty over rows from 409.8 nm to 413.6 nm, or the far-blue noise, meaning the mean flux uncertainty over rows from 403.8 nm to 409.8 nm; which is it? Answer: 17.1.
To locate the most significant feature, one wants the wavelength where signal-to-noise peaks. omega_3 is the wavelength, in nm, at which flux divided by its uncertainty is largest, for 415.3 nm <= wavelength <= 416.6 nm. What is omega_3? 416.359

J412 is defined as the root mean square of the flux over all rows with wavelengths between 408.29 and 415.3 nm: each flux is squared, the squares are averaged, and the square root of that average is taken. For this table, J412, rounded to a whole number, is 268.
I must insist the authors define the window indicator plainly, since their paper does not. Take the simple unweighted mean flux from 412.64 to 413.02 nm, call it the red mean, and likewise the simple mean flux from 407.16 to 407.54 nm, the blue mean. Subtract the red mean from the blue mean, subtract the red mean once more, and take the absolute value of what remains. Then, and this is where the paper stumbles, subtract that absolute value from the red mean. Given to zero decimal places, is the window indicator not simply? -25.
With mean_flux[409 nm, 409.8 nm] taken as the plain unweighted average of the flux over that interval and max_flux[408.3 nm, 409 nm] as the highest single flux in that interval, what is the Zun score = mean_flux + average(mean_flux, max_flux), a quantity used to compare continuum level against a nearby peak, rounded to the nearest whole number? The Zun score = 550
